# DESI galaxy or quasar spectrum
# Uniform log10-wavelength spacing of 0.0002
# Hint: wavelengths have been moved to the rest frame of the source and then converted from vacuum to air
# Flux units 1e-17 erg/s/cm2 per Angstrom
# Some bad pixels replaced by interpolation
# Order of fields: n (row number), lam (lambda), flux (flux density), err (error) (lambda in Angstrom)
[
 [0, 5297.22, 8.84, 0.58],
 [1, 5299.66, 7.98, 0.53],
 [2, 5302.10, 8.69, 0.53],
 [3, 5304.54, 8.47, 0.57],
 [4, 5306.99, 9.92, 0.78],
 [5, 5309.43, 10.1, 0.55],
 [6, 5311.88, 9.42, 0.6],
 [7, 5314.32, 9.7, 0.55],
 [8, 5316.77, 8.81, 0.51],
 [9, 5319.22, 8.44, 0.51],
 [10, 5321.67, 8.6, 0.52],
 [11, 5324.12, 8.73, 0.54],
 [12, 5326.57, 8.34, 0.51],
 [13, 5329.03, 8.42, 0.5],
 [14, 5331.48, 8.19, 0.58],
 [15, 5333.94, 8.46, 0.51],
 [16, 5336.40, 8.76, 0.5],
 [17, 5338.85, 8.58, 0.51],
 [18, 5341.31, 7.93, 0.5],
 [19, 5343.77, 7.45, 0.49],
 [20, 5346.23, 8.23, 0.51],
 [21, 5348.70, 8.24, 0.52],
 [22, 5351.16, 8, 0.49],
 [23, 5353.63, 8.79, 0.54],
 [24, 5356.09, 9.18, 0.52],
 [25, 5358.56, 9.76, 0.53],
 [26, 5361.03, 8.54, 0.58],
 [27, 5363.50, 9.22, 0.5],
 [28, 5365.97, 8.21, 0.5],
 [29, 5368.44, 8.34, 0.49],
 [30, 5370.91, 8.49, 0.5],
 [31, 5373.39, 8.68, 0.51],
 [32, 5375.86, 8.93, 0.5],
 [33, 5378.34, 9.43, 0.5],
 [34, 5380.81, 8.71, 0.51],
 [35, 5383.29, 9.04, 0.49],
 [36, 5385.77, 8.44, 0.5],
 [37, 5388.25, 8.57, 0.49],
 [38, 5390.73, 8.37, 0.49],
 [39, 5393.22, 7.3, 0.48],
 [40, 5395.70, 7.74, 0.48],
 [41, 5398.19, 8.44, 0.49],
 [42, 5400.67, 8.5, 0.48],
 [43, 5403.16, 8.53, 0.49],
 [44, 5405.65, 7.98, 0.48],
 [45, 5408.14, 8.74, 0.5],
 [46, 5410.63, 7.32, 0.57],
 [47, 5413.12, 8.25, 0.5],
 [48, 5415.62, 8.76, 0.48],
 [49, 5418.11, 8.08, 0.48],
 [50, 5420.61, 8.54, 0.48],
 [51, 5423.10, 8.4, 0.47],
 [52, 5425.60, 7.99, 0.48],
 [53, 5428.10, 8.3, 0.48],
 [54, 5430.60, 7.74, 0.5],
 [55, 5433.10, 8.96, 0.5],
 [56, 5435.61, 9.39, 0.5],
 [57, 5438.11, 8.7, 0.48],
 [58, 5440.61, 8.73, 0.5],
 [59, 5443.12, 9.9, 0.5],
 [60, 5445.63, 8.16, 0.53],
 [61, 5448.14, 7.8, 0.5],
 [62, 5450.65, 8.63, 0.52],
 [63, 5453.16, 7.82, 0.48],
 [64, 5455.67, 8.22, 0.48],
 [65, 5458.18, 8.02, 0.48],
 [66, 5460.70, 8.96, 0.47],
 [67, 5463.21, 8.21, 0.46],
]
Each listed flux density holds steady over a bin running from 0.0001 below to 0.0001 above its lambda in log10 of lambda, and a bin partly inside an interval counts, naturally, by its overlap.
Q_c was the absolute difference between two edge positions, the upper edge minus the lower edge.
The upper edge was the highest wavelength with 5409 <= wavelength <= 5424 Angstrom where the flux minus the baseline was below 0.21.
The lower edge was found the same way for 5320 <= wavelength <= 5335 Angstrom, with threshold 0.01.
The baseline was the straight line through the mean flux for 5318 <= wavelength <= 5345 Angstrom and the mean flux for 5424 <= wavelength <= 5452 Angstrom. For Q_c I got 91.6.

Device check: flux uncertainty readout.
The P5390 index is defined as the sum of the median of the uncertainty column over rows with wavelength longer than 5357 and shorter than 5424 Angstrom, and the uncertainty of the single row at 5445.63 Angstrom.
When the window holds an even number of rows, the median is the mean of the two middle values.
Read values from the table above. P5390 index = 1.02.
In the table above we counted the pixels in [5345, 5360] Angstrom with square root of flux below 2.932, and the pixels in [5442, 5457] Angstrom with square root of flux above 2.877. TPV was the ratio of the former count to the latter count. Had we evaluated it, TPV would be 1.50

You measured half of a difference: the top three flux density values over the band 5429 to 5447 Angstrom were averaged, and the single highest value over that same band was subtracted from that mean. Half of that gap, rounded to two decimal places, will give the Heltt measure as -0.24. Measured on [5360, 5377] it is -0.14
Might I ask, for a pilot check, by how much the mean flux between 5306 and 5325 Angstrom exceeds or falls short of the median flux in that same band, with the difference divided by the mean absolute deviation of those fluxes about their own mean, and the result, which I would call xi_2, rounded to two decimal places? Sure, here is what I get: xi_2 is 0.18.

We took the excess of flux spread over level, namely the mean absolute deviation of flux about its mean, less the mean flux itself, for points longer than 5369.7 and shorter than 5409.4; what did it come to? -8.16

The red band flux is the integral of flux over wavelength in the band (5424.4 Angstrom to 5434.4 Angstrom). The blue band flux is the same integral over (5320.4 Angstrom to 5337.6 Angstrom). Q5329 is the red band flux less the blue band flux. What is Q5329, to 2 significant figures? -64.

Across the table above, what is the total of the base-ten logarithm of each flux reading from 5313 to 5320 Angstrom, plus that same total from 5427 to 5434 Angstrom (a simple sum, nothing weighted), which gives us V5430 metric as 5.62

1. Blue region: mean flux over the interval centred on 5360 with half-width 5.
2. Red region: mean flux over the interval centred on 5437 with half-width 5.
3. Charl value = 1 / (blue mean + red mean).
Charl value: 0.055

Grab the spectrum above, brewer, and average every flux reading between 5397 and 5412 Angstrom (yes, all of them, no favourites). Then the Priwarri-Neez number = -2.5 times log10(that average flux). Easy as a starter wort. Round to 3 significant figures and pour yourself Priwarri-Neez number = -2.29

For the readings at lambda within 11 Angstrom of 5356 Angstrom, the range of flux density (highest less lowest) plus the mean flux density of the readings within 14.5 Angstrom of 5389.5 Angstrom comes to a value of 10.3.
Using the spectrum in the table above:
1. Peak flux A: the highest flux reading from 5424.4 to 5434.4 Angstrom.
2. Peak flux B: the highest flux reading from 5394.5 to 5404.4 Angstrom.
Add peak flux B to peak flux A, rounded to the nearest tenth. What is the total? 17.5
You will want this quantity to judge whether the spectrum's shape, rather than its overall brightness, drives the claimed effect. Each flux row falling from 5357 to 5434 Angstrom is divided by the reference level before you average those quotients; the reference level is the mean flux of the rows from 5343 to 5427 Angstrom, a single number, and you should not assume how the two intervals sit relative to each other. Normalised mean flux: 1.00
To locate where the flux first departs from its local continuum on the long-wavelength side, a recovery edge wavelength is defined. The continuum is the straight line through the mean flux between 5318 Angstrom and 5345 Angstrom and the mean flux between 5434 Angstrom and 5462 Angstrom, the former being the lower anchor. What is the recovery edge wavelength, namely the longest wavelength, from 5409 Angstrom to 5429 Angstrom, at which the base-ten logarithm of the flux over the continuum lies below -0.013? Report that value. 5425.60 Angstrom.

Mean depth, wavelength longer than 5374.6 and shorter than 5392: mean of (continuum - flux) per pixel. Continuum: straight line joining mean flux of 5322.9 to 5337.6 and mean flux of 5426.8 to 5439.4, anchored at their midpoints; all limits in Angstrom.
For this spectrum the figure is -0.23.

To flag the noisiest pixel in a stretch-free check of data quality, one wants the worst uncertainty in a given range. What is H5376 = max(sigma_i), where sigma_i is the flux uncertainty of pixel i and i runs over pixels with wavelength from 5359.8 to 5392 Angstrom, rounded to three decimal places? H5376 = 0.580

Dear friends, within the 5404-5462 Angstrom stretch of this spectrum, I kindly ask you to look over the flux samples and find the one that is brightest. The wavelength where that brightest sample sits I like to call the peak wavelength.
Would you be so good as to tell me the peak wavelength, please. 5443.12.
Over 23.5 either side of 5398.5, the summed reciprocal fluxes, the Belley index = 2.27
